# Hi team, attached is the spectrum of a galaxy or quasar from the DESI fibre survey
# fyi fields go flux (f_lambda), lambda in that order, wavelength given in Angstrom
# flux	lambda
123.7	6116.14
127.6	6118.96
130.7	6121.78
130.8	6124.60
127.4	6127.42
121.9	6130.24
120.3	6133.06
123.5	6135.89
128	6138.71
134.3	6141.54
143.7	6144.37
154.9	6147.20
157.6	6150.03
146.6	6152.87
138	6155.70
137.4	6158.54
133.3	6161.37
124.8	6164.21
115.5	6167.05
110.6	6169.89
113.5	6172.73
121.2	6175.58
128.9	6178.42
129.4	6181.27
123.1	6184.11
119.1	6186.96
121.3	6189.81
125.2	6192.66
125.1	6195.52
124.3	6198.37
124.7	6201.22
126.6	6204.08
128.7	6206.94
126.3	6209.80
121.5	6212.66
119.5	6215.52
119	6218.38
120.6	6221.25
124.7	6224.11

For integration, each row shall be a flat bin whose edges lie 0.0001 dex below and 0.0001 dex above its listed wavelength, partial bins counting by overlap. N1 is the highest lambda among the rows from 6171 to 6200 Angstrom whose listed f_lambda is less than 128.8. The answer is 6198.37 Angstrom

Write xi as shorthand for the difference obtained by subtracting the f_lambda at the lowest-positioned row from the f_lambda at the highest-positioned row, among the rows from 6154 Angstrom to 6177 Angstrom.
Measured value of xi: -17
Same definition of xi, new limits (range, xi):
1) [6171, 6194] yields 12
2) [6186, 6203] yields 6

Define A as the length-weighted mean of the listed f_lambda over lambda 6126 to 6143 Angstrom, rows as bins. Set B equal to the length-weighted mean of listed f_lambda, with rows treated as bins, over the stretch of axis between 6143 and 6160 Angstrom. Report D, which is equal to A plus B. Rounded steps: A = 126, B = 146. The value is 272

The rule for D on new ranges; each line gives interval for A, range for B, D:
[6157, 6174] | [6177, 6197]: 247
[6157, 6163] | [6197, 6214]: 260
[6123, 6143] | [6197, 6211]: 253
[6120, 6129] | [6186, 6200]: 253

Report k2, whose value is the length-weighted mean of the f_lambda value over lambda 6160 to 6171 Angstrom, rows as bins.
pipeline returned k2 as 121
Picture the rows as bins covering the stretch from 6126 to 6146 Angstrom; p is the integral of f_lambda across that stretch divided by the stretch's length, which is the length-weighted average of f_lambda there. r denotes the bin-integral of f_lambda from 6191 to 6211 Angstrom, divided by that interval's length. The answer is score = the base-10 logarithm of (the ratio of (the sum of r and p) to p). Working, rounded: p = 128.8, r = 126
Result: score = 0.296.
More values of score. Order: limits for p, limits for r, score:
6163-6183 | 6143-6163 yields 0.342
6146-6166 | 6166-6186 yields 0.268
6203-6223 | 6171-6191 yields 0.299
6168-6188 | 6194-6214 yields 0.309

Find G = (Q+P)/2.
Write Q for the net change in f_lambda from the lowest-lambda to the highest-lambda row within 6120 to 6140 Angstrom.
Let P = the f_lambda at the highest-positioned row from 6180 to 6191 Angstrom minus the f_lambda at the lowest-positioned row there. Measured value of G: -5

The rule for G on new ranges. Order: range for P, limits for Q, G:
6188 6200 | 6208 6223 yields -1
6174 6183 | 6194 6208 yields 6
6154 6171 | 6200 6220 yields -17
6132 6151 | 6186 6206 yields 22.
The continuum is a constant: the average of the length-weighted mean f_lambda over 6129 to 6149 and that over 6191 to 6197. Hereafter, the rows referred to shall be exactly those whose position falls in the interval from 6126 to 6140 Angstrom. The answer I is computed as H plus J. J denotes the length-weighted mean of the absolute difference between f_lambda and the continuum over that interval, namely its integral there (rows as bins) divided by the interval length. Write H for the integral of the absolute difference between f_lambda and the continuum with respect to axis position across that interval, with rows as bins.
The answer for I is 72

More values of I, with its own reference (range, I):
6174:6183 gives 31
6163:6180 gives 177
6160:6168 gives 63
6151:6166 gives 151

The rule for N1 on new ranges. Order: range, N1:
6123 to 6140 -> 6138.71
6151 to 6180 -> 6175.58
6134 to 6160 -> 6138.71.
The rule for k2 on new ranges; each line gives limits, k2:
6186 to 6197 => 123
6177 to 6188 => 125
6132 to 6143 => 127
